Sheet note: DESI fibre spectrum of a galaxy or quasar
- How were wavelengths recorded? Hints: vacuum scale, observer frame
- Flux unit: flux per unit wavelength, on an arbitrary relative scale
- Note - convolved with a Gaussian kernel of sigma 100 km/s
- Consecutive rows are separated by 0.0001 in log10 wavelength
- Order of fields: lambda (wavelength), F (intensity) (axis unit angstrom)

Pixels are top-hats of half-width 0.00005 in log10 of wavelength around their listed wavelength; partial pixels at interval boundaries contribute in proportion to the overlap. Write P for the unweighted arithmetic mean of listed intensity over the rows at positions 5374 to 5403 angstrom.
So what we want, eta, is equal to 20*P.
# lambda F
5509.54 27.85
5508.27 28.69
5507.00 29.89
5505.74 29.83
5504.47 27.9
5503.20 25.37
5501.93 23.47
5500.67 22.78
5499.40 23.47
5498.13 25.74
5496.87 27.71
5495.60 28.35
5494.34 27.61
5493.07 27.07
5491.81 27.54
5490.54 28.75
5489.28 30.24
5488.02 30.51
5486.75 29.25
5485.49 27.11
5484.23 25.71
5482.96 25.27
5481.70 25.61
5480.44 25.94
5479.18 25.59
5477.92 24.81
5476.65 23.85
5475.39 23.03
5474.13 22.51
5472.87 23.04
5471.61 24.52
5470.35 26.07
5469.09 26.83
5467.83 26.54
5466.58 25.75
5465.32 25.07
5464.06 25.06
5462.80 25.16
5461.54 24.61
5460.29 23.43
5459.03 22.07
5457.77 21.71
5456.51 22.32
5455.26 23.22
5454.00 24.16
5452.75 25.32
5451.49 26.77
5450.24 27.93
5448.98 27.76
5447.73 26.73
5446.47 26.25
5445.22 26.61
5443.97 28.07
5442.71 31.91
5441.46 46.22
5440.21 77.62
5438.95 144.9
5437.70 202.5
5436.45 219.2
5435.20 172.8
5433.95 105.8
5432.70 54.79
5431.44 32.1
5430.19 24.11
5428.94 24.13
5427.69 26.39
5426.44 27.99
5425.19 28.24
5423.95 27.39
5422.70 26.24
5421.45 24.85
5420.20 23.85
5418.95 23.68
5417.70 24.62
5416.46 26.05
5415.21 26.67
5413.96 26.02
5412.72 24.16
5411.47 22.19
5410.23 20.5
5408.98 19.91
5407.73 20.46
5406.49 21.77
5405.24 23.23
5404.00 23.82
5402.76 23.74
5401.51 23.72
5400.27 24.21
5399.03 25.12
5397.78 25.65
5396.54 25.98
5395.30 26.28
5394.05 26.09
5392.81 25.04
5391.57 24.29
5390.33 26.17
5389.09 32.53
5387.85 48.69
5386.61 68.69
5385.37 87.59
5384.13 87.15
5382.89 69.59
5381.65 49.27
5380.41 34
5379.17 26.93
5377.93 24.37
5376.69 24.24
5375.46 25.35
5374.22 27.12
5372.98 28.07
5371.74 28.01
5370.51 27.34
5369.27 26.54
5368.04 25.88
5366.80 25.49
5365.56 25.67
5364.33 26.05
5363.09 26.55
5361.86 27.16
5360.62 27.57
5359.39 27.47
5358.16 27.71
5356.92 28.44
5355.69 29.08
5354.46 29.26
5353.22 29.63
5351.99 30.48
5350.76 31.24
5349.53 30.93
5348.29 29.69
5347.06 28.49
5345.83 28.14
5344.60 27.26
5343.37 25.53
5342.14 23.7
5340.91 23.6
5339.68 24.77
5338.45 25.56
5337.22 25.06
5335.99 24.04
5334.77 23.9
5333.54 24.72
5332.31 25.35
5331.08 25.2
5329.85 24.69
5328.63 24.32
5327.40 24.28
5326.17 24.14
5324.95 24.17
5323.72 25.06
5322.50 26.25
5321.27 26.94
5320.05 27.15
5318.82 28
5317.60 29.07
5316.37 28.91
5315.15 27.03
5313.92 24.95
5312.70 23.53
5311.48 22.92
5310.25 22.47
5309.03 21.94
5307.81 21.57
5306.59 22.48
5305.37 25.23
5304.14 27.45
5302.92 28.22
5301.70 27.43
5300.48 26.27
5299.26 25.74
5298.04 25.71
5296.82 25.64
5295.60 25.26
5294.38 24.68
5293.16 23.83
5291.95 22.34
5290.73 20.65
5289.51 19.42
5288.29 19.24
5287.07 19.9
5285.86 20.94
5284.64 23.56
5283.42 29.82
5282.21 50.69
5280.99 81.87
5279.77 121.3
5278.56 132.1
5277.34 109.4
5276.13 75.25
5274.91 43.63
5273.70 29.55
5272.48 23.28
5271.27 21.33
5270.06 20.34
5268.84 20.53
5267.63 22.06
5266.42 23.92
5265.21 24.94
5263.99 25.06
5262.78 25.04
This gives 735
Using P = 36.7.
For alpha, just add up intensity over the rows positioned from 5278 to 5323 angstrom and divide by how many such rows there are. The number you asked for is 32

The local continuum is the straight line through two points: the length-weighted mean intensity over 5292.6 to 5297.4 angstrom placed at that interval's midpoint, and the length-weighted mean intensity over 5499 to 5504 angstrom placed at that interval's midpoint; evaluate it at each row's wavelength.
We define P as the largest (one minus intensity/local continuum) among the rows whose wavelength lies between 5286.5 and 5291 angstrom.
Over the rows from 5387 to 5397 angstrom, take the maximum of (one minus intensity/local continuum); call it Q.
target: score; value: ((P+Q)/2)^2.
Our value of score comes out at 0.0134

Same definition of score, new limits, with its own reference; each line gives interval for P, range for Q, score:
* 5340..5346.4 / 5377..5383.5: 0.0005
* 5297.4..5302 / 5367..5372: 0.0021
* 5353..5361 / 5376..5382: 0.0030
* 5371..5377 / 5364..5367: 0.0002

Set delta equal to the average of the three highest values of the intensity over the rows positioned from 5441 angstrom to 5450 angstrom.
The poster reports 35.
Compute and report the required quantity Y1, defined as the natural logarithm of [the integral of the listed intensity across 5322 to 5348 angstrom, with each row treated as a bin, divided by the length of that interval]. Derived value 3.23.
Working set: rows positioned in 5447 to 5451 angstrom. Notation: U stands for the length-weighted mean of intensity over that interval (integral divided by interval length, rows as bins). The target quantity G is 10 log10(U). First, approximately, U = 27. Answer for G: 14.4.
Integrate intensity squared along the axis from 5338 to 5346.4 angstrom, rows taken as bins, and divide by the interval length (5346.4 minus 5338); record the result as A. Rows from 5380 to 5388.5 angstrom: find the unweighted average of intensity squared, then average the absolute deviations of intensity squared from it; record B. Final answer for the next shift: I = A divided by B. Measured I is 0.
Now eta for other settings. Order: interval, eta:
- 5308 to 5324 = 514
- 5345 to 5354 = 596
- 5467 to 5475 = 498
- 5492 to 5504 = 515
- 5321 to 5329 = 500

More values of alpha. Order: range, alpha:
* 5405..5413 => 22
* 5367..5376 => 27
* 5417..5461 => 49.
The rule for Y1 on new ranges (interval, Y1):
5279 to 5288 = 3.92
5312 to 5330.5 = 3.25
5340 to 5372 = 3.32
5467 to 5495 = 3.27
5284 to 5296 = 3.09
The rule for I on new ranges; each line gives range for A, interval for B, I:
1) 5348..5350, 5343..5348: 18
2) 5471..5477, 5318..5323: 21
